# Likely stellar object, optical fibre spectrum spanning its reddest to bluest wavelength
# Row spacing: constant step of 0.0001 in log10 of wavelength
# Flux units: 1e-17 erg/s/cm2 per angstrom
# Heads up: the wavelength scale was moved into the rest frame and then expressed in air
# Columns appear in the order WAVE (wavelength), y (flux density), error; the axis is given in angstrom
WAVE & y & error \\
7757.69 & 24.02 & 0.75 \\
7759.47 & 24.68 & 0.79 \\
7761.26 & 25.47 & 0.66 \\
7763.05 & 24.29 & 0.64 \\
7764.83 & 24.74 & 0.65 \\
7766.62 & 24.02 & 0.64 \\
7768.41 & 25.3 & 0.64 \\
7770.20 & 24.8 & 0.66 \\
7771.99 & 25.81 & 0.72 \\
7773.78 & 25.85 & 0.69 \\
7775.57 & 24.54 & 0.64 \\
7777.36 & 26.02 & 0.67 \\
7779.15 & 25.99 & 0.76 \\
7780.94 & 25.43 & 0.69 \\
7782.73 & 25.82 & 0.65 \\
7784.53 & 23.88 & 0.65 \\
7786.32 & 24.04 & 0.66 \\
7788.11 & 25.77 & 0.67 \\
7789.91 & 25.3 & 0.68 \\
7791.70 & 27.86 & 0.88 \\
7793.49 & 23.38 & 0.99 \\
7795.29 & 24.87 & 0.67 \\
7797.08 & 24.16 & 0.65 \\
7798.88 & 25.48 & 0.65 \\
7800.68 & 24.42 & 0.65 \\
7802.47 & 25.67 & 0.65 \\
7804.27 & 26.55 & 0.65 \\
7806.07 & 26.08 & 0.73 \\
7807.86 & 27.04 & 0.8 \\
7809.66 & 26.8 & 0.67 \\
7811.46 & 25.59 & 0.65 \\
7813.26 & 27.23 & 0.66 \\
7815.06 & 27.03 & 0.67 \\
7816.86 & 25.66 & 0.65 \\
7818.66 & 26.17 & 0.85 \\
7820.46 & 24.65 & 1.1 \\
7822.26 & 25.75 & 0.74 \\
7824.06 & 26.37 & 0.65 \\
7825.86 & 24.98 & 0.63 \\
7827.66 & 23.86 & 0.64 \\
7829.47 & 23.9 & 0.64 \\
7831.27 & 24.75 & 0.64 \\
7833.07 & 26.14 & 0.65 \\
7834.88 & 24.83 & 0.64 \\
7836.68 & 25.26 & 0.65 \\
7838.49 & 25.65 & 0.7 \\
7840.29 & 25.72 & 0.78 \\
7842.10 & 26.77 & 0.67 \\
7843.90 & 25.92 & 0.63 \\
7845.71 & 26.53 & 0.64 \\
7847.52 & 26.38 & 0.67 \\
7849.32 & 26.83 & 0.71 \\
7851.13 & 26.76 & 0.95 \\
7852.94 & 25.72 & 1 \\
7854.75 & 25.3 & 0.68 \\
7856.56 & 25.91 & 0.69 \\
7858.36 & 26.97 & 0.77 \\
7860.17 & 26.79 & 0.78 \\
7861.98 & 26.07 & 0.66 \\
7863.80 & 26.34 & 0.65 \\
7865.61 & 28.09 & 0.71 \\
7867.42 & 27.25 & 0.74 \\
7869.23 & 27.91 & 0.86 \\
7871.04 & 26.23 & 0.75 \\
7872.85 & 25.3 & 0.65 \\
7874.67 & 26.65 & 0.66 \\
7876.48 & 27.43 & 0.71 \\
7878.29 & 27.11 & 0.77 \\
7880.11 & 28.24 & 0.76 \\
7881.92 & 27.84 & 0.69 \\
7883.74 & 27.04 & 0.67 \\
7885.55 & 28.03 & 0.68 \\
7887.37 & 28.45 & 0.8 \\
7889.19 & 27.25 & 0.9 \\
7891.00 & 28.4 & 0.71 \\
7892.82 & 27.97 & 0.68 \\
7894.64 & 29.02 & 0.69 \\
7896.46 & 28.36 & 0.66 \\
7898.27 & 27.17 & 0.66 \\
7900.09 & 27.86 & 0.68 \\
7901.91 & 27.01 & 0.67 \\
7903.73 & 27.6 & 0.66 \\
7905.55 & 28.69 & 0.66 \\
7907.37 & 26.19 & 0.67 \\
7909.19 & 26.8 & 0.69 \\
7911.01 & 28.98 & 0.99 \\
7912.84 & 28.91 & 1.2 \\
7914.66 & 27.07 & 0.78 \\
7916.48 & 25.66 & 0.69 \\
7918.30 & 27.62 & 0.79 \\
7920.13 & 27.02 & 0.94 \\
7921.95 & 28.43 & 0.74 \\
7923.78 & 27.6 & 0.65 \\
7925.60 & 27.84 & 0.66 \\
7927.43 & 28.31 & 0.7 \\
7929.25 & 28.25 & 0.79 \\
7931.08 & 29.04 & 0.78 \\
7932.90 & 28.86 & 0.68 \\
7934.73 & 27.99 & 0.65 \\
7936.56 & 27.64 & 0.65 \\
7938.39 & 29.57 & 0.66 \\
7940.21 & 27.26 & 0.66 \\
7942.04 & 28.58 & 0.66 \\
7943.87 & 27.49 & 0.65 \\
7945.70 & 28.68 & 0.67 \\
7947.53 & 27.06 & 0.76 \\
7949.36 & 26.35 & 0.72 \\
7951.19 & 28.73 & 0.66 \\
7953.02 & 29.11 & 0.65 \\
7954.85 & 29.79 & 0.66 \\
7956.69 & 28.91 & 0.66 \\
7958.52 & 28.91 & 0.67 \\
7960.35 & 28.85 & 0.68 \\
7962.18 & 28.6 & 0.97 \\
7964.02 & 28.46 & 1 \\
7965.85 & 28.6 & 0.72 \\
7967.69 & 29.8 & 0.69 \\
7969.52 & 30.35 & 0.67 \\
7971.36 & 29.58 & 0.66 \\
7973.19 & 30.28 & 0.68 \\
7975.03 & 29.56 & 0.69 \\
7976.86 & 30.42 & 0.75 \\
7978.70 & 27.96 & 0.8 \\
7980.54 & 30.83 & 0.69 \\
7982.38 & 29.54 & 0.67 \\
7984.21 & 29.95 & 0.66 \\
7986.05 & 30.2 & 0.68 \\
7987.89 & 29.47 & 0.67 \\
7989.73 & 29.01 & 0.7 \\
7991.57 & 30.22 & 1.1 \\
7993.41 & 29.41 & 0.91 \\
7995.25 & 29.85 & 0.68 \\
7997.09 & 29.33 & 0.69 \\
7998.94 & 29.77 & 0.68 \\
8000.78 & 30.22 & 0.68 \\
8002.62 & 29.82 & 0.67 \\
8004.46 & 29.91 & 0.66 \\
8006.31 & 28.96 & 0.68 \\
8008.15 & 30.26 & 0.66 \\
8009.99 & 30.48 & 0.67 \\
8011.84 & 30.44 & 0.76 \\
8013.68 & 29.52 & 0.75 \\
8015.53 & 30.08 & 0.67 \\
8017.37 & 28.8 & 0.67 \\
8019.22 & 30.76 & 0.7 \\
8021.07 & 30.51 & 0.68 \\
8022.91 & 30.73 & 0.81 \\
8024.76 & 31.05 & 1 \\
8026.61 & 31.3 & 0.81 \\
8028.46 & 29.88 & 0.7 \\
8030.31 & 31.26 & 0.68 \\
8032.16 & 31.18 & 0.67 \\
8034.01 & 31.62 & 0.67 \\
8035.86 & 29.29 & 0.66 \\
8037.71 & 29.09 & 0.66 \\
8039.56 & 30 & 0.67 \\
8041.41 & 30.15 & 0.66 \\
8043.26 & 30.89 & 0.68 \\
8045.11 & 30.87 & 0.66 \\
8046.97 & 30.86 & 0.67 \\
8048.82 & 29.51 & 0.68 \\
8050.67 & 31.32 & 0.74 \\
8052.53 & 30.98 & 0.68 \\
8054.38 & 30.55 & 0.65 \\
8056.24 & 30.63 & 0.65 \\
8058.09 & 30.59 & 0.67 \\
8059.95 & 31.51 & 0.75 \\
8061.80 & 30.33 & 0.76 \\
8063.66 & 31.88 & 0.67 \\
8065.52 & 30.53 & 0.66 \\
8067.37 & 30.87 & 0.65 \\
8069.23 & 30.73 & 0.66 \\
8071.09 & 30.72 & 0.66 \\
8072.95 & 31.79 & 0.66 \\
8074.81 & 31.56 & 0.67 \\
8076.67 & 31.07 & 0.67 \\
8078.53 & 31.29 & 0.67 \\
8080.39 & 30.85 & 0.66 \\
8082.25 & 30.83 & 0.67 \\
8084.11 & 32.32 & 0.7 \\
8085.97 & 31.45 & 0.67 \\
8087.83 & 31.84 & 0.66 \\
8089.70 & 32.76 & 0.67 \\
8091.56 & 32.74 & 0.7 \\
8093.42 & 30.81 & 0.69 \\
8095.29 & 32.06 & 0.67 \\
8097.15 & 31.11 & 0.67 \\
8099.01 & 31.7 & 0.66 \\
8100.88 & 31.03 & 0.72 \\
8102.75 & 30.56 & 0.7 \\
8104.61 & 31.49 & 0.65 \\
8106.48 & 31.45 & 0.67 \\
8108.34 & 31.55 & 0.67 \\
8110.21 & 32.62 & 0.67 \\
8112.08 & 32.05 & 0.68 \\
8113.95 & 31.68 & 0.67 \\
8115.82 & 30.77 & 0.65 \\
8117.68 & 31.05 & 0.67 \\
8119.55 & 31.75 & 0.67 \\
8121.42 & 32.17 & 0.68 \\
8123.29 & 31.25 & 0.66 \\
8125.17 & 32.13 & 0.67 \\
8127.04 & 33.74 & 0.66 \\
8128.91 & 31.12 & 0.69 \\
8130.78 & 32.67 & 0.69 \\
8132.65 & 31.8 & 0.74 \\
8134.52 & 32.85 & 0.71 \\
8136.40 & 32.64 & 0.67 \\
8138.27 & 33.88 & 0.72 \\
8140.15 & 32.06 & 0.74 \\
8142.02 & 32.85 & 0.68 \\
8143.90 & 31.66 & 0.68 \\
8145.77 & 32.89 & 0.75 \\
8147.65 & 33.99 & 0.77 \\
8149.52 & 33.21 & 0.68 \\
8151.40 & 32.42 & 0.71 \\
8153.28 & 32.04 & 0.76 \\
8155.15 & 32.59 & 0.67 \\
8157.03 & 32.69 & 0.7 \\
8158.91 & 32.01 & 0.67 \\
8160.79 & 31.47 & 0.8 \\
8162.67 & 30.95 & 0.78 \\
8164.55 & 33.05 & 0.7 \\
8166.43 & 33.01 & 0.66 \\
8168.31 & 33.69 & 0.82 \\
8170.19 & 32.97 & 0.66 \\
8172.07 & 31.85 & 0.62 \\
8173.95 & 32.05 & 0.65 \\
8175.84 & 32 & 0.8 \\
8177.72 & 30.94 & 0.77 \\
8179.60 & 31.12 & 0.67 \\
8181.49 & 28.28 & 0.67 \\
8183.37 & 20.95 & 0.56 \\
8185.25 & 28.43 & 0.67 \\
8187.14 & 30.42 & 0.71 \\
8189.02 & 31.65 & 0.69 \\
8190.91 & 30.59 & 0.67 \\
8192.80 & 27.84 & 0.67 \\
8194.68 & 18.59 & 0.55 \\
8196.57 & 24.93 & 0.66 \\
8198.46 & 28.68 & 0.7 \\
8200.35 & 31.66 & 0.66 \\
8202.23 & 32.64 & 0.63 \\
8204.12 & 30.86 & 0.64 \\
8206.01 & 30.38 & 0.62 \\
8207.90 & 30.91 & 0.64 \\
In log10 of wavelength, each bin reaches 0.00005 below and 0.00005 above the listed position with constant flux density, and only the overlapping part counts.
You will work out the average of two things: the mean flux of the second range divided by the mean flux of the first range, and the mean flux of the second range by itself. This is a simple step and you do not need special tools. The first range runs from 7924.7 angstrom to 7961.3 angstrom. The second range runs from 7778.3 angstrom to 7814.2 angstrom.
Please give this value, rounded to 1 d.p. 13.2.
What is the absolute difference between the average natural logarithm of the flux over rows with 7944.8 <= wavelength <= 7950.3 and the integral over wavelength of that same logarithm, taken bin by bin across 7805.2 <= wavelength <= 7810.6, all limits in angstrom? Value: 14.4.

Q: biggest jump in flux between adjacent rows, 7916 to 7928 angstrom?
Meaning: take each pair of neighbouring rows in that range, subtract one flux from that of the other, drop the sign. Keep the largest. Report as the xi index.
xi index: 2.0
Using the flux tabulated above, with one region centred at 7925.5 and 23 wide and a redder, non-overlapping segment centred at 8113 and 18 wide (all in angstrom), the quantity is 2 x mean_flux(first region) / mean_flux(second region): 1.76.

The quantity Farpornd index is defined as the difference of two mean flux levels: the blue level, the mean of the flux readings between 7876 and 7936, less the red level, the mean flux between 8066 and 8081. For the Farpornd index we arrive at -3.3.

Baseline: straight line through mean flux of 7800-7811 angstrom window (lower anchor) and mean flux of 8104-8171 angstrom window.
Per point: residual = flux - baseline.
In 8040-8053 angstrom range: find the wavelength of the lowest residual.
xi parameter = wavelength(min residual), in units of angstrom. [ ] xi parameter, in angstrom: 8048.82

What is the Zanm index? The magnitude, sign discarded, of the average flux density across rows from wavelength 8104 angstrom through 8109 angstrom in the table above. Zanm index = 31.5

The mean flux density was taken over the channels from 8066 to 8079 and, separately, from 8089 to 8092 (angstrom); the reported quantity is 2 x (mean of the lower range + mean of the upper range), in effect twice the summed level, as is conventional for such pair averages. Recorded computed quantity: 128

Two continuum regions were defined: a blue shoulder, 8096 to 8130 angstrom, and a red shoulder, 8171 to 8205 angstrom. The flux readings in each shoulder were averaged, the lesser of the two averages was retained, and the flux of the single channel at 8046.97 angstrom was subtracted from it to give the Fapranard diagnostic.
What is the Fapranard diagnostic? -2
